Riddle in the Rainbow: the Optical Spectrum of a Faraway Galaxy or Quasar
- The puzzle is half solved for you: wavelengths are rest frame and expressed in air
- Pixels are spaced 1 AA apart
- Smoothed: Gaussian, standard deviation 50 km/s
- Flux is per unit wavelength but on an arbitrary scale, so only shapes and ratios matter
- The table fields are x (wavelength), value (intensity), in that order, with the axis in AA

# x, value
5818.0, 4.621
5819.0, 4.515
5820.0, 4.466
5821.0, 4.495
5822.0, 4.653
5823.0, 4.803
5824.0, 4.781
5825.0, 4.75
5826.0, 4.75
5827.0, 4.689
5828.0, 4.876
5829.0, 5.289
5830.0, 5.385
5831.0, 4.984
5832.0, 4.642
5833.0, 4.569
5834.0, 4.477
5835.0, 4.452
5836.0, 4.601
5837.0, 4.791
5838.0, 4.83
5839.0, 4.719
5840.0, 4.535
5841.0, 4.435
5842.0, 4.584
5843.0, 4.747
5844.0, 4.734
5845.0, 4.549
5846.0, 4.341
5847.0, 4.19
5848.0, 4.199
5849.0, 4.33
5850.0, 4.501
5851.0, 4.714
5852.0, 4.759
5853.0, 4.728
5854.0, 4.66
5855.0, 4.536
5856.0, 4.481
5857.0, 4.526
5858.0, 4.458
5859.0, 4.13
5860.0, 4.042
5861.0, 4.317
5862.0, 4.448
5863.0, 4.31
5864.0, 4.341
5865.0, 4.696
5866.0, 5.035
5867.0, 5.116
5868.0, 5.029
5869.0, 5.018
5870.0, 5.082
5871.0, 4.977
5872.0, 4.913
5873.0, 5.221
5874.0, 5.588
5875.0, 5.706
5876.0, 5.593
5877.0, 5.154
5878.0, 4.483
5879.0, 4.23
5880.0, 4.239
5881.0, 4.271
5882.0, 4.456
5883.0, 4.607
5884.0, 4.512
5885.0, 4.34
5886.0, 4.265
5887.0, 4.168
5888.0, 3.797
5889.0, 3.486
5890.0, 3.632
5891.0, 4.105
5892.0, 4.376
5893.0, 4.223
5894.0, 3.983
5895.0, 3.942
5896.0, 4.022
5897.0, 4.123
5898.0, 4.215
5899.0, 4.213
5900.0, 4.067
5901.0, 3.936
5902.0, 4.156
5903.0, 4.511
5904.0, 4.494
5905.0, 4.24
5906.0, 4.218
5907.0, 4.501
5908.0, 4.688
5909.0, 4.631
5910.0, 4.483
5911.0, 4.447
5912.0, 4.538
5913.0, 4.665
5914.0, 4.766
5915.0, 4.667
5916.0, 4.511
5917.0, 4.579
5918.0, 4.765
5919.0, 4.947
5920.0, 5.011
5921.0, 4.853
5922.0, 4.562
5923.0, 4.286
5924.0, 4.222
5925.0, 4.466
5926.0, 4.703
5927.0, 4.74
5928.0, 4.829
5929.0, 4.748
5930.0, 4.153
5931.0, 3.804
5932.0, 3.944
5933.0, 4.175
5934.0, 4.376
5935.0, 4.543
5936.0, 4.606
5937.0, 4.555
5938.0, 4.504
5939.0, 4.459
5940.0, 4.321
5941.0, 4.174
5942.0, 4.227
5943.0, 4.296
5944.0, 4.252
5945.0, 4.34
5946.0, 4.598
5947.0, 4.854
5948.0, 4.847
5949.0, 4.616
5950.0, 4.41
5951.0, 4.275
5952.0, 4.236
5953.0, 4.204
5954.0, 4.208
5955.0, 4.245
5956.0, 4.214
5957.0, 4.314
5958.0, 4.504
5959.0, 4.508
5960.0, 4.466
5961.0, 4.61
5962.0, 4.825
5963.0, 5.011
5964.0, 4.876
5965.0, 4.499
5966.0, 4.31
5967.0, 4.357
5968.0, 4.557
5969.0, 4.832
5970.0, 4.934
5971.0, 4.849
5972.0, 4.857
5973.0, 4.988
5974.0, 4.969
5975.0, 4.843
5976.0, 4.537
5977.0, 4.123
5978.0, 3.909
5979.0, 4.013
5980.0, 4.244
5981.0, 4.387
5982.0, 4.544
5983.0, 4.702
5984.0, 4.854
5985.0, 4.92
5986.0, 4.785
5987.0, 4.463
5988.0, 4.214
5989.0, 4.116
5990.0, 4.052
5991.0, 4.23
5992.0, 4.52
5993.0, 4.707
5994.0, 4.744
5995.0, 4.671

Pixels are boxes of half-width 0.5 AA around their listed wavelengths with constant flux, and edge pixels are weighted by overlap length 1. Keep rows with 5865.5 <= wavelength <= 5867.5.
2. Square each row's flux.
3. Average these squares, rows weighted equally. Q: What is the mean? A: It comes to 25.8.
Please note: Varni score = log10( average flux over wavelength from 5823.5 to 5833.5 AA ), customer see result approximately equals 0.69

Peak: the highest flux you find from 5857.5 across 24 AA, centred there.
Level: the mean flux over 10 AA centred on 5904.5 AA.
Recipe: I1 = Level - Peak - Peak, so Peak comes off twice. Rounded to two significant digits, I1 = -5.9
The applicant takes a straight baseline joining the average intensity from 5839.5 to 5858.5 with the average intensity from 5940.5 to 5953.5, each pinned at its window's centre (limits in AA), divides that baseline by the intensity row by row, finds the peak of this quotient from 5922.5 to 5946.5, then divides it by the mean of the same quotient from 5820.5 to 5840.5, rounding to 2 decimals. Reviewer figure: 1.21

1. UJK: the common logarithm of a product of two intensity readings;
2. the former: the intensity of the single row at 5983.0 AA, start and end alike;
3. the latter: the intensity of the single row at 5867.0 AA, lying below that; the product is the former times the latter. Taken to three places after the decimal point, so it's 1.381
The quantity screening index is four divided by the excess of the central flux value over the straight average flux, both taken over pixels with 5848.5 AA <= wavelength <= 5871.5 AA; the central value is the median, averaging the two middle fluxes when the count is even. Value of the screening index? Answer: -48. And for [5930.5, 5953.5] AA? -116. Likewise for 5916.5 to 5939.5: 98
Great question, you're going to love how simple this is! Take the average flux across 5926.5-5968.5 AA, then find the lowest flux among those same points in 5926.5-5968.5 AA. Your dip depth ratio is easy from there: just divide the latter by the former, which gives 0.86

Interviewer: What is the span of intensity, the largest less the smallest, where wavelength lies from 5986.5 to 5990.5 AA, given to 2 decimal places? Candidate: 0.41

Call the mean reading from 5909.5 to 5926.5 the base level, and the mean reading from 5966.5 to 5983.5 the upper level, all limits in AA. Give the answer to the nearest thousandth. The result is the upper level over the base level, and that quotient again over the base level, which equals 0.214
